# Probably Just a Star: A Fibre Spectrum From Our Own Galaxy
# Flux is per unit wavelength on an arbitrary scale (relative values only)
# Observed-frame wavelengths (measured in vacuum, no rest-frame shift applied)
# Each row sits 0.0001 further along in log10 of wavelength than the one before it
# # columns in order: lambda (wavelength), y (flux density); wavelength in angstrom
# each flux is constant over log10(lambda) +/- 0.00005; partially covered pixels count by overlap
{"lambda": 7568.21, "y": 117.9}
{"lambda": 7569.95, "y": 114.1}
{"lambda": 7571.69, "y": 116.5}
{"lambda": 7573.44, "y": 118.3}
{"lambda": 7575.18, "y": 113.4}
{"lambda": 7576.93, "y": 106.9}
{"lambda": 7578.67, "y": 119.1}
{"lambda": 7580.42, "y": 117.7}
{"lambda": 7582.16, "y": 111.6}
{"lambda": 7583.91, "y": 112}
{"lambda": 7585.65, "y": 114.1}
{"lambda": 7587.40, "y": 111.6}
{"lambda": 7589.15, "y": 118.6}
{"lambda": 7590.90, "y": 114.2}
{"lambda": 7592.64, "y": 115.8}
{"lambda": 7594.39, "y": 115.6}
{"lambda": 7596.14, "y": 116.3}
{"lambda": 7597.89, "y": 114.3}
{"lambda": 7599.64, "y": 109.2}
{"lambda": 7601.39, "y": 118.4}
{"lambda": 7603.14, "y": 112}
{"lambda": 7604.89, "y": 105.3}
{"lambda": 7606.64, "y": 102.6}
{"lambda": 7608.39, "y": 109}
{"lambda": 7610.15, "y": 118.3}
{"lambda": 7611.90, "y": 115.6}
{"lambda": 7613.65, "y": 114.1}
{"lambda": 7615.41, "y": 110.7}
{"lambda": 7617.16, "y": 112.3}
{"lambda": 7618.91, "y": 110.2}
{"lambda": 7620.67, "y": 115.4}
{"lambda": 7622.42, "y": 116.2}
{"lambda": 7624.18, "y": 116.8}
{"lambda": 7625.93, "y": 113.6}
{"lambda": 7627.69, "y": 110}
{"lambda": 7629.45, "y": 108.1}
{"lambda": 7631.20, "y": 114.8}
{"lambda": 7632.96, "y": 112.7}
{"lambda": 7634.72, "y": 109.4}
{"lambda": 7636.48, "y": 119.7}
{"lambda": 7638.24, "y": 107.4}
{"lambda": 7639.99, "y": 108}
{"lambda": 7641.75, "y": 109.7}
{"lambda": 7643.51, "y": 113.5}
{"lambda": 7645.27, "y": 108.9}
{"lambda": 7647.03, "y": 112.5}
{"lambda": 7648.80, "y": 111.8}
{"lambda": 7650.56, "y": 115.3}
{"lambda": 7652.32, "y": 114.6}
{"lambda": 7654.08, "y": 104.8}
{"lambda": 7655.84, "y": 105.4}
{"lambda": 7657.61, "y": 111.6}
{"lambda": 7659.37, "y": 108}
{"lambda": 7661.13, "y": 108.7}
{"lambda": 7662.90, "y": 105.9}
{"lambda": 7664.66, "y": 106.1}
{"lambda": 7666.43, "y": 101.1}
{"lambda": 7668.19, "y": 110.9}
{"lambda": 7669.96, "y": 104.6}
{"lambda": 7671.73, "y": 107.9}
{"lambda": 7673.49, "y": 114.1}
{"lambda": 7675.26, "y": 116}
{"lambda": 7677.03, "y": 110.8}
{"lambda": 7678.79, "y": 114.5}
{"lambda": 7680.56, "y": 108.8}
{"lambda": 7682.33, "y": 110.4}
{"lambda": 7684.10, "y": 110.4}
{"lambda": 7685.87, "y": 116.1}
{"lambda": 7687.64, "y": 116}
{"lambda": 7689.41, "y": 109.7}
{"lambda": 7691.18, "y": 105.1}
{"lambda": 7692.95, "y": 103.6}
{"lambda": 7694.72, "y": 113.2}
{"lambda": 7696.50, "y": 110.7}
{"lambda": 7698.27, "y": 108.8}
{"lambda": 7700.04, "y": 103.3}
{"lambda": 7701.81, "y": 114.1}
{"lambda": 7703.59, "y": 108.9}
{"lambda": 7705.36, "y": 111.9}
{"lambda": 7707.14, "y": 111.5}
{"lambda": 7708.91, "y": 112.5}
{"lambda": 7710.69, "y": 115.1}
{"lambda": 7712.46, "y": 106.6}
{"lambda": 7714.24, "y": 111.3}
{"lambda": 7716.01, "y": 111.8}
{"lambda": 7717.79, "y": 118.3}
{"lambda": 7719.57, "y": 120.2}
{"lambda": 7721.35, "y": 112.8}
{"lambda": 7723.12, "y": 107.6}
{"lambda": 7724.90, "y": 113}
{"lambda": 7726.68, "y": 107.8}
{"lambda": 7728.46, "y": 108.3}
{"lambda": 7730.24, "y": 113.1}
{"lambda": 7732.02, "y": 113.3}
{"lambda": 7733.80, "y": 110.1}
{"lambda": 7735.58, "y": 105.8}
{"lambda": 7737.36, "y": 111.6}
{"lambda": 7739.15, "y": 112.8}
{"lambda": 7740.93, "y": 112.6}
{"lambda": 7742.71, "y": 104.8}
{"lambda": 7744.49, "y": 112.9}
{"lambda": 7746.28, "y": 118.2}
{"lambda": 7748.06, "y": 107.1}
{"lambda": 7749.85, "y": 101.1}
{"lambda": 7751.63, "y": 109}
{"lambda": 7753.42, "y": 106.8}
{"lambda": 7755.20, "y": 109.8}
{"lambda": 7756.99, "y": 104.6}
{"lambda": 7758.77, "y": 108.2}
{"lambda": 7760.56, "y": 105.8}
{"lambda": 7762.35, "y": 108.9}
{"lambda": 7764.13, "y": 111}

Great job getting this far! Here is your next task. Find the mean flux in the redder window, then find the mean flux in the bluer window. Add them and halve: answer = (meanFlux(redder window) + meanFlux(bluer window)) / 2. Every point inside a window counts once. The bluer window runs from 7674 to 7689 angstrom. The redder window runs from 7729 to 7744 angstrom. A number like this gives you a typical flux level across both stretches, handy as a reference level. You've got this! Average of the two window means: 111.7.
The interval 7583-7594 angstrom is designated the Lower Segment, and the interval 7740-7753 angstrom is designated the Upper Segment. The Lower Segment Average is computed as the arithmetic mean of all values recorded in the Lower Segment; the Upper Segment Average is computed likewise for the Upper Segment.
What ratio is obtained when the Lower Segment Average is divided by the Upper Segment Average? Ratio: 1.05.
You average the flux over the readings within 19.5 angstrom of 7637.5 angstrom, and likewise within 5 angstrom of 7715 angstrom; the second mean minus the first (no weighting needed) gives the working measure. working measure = 2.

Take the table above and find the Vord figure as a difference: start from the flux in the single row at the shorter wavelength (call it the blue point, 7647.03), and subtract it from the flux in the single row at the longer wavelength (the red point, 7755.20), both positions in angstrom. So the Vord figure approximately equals -2.7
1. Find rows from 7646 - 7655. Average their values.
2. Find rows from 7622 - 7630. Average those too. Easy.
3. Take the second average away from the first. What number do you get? -1.1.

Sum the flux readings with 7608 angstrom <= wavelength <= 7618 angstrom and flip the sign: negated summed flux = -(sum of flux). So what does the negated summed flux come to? -680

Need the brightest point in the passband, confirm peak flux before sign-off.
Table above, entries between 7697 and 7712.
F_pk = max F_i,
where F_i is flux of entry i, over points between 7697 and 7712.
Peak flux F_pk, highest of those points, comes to 115.1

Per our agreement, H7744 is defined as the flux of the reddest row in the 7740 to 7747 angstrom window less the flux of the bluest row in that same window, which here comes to 6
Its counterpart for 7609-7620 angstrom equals -8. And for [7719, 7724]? -13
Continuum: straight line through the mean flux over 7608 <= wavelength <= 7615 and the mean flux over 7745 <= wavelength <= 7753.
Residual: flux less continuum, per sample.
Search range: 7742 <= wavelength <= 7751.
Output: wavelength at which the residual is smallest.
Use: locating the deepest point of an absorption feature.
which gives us 7749.85 angstrom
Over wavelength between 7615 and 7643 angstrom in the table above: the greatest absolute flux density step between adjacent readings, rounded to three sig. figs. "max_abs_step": 12.3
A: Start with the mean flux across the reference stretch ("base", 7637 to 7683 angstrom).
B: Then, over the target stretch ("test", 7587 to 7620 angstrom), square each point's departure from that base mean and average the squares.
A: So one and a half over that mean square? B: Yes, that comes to 0.054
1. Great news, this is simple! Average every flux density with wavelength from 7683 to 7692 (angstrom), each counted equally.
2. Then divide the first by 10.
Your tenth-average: 11.15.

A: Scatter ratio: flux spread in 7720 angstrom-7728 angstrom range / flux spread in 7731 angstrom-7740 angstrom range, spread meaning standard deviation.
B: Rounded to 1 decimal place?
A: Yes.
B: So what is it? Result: 1.0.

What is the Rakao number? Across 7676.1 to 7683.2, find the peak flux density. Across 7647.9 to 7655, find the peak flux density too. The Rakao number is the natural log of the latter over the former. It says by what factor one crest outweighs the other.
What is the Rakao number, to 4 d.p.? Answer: 0.0070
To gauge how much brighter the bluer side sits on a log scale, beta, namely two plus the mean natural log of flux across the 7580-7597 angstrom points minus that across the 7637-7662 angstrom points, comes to 2.04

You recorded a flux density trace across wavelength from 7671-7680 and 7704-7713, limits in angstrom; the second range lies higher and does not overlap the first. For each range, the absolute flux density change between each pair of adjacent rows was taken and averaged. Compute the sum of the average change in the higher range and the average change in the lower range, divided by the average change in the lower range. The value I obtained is 1.74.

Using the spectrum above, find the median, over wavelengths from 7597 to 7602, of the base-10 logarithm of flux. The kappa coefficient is 2.06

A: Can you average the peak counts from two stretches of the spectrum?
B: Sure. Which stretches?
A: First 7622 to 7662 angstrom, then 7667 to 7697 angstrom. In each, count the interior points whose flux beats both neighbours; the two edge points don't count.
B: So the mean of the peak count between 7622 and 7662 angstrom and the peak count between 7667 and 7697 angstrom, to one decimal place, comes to 5.5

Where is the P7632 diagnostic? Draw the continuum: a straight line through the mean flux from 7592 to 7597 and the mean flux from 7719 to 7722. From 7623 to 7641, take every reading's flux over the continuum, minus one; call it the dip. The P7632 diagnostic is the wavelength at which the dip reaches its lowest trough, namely 7638.24 angstrom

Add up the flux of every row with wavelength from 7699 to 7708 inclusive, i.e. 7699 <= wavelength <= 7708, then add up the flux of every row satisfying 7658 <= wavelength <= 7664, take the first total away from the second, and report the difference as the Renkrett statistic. -227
